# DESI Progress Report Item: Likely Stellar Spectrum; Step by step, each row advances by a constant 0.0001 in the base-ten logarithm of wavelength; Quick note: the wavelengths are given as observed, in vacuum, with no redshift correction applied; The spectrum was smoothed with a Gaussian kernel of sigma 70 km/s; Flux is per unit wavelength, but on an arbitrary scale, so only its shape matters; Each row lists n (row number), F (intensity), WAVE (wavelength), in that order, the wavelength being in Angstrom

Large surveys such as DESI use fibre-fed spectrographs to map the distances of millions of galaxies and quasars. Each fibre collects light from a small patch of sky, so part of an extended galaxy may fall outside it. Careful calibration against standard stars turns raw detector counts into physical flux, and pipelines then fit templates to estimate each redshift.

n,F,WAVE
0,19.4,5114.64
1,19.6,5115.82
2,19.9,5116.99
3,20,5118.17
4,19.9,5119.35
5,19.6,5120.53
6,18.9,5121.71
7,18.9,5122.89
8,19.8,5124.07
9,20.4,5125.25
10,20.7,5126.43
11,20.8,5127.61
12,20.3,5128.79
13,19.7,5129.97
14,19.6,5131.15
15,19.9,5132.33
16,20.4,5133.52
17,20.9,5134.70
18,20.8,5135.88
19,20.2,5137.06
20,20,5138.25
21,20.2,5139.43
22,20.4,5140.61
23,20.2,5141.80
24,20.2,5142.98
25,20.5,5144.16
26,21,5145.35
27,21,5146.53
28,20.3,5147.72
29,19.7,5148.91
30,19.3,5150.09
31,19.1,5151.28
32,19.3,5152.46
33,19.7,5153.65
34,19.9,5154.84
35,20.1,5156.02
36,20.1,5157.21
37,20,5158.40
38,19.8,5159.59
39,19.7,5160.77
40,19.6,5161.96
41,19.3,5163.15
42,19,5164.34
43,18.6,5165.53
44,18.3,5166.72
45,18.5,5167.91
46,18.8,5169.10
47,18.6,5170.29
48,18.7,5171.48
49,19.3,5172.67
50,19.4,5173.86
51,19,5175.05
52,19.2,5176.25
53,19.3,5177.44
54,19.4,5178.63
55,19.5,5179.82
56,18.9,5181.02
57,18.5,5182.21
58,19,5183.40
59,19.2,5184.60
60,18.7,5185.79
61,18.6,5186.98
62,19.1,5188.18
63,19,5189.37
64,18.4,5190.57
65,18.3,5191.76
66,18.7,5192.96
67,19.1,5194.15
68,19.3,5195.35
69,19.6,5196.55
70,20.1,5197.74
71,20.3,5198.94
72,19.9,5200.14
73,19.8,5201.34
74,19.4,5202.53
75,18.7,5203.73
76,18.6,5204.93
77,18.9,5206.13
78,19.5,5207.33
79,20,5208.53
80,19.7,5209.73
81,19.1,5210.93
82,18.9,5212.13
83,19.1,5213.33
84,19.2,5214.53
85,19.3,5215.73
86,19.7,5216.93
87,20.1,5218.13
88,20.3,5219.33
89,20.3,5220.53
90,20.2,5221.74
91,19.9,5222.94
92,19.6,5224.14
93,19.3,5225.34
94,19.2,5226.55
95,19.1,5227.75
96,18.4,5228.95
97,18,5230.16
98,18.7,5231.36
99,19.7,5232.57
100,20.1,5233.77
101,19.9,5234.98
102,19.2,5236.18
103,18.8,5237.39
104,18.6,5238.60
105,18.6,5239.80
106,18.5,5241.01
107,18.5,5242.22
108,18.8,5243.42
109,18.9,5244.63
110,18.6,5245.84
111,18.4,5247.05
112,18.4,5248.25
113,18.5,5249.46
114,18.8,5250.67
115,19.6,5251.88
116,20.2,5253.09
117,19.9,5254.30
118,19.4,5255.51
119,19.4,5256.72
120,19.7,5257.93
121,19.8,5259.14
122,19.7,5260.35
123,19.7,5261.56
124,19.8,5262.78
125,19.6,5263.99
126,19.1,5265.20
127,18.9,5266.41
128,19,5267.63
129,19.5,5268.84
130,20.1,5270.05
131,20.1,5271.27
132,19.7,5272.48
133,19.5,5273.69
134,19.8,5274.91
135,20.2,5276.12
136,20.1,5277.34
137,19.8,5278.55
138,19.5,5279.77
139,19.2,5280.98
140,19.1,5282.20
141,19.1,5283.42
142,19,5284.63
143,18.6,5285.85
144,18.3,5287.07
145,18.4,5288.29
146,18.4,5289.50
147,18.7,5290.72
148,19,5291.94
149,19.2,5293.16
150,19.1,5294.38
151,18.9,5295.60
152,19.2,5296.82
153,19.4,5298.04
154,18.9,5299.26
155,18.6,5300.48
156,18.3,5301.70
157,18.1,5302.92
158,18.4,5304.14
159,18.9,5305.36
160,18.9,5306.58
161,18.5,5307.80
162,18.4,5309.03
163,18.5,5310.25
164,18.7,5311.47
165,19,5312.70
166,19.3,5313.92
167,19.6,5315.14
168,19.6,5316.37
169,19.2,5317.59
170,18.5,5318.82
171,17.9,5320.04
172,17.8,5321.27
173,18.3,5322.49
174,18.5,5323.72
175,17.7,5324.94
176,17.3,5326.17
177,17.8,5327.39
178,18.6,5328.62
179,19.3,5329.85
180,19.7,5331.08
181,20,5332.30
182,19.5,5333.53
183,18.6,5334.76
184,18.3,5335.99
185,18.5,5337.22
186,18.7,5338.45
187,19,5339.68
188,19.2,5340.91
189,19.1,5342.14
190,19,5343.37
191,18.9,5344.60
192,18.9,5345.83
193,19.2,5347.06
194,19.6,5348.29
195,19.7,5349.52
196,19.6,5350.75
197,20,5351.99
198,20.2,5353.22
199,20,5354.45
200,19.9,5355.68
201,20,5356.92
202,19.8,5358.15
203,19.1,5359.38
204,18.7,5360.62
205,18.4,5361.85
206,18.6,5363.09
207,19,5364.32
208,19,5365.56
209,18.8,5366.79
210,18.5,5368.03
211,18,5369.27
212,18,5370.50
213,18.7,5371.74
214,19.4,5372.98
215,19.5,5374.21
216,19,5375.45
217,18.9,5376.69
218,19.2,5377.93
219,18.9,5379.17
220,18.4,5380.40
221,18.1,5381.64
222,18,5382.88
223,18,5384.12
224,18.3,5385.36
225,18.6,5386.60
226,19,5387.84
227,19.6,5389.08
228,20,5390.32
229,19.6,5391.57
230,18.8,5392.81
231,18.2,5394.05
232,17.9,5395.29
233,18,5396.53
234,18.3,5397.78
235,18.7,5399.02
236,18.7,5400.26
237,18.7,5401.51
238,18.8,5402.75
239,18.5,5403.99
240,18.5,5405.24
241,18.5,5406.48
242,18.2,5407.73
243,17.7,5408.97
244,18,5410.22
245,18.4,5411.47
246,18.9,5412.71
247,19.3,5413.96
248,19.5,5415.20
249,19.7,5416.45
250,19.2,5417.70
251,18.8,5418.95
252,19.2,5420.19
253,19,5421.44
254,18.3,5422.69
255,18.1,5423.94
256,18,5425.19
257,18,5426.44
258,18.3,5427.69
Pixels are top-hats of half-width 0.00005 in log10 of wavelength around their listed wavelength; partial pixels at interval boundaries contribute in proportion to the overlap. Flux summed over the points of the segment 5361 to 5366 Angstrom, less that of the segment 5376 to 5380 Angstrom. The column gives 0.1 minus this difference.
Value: -18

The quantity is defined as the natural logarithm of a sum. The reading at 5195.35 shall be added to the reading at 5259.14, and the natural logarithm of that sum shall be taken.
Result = 3.67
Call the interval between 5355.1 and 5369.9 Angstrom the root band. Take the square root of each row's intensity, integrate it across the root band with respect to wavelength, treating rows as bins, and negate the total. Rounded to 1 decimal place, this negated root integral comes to -64.5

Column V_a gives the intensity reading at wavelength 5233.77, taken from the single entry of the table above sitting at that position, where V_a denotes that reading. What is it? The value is 20.1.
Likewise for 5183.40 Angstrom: 19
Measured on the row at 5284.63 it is 19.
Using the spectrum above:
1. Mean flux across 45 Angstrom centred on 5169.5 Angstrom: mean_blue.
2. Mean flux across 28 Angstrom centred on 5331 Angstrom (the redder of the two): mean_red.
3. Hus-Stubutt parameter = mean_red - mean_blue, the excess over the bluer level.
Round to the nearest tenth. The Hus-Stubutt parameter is -0.5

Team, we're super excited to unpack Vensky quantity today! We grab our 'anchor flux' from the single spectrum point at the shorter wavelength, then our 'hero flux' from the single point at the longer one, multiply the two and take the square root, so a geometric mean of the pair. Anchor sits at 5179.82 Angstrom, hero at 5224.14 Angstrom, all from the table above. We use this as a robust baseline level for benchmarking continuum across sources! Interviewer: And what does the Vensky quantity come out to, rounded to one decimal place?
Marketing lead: 19.5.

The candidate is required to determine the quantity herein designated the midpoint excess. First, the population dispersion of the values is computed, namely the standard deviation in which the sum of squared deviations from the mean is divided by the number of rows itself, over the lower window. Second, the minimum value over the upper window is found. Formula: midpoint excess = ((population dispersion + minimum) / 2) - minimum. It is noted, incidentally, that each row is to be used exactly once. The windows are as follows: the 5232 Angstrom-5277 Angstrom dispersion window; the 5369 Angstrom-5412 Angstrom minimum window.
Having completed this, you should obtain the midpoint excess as -8.56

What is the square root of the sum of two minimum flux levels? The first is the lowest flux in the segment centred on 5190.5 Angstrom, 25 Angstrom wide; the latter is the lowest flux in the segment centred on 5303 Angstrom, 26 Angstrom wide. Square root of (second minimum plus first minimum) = 6.03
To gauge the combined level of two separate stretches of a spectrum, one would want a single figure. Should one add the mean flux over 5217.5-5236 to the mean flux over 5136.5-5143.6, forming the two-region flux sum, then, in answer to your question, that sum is 39.7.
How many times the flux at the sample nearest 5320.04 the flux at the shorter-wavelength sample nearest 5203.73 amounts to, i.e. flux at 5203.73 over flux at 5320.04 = 1.04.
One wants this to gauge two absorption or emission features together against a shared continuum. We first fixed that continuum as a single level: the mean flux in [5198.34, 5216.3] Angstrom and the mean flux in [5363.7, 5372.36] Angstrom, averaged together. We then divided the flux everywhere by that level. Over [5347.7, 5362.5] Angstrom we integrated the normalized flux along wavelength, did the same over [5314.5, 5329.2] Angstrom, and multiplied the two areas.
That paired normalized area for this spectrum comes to 218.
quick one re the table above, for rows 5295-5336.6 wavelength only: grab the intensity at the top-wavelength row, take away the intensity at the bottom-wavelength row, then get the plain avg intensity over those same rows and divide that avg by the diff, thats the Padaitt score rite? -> -31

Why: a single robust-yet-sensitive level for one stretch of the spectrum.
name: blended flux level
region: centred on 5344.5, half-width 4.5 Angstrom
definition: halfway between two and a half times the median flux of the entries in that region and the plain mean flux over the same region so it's 33.4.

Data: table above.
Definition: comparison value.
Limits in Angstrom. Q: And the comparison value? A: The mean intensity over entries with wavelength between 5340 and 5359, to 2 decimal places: 19.54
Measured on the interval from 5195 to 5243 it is 19.35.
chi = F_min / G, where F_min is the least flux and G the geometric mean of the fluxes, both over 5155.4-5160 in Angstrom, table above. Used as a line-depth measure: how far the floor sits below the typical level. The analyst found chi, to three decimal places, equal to 0.990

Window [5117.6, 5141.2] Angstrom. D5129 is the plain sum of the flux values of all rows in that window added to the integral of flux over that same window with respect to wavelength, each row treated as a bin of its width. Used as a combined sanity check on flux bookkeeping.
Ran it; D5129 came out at 875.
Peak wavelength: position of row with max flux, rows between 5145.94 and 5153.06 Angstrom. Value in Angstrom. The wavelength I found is 5146.53 Angstrom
